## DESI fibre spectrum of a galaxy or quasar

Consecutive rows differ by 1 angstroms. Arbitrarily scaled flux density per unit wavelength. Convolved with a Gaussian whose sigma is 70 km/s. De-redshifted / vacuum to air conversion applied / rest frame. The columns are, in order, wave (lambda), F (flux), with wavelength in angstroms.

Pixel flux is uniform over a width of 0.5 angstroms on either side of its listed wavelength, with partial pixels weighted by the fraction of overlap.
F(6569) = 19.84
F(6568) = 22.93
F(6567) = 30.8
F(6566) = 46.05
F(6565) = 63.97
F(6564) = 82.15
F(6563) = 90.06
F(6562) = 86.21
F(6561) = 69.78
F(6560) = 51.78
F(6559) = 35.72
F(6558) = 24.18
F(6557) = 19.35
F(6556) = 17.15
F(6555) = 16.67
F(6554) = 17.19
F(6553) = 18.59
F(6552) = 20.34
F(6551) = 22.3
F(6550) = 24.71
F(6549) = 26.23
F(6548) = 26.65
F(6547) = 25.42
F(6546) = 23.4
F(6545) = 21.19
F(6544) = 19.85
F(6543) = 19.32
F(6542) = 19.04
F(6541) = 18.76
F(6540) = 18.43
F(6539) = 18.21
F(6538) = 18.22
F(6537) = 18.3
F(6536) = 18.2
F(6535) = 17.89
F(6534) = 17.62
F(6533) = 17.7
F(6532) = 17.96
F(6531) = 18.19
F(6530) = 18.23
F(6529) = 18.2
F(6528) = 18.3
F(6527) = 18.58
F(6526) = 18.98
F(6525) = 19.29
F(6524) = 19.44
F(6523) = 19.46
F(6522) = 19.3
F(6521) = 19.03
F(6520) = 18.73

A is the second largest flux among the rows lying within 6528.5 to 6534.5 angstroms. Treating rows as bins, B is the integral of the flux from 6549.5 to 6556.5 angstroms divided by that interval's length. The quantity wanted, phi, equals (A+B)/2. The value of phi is 18.9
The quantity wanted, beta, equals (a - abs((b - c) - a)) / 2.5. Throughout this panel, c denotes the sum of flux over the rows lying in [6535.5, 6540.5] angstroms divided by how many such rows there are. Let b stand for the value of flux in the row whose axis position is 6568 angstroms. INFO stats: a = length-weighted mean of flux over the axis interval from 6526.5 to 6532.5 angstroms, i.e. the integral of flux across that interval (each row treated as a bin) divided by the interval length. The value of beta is 2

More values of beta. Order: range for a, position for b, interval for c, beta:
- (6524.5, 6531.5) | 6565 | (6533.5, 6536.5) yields -4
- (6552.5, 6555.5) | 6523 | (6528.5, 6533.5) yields 1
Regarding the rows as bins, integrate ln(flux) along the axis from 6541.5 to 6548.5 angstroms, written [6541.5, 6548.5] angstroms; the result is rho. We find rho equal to 21.6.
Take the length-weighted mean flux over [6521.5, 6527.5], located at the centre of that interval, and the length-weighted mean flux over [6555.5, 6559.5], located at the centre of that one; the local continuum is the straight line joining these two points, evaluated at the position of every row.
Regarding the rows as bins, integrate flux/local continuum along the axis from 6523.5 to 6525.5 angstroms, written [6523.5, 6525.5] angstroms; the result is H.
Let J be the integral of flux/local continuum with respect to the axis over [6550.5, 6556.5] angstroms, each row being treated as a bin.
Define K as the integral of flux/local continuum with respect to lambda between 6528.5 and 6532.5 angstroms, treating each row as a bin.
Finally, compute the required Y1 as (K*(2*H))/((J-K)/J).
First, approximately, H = 2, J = 4.8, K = 3.6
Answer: 60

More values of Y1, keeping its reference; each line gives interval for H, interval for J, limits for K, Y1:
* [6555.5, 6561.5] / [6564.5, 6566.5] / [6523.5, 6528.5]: -722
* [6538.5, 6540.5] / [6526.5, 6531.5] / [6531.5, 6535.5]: 48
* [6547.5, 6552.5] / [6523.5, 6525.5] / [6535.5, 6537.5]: 132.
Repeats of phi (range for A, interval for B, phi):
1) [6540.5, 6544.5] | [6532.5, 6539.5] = 18.7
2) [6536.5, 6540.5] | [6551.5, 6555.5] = 18.2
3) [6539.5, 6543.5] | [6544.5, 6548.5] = 21.6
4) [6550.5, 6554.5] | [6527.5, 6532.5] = 19.3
